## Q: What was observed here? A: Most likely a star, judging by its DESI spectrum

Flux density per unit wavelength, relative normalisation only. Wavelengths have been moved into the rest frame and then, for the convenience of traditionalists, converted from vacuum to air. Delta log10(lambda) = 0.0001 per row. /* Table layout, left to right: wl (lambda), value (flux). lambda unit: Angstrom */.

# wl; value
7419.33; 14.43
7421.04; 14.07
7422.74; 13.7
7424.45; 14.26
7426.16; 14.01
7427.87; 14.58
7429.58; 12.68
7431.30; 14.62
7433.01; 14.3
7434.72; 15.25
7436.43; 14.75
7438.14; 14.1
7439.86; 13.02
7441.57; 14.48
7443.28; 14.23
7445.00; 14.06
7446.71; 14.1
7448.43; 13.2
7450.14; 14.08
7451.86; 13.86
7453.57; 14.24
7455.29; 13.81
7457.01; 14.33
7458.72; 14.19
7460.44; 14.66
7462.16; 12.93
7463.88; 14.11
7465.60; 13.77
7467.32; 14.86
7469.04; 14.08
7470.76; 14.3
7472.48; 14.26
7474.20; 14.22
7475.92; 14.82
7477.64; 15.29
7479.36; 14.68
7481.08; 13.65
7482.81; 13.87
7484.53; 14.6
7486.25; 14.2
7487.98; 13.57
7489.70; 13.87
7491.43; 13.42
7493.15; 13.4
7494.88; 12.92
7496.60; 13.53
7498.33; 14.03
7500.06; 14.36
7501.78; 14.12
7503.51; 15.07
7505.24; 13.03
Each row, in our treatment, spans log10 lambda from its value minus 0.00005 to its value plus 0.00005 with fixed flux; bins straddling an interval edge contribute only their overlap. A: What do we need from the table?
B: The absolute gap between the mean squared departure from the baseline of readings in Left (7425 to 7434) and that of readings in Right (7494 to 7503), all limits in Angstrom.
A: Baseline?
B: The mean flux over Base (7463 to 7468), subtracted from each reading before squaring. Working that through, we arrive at 0.08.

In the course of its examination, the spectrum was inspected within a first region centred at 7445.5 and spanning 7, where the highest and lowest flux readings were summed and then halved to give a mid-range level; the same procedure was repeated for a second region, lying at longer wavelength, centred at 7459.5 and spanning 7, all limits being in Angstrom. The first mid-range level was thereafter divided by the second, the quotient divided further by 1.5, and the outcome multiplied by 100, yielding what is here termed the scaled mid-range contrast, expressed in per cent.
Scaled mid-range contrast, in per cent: 66.3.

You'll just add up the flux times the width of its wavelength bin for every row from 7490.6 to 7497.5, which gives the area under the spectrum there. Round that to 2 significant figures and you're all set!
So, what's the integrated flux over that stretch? 92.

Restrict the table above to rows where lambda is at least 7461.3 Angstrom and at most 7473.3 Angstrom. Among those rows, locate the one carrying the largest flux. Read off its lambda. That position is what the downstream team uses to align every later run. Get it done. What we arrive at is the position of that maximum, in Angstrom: 7467.32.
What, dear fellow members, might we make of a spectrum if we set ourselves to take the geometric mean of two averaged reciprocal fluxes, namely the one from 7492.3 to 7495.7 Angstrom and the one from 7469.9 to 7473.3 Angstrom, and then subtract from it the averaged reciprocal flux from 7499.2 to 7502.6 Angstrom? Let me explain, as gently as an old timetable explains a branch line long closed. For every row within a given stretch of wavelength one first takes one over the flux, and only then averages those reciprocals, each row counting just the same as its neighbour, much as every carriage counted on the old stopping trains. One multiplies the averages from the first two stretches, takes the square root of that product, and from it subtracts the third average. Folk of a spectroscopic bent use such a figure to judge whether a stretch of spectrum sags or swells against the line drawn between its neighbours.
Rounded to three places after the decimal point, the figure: 0.003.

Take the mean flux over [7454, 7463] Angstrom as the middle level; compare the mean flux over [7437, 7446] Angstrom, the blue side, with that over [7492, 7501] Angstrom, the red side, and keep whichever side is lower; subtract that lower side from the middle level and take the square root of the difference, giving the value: 0.58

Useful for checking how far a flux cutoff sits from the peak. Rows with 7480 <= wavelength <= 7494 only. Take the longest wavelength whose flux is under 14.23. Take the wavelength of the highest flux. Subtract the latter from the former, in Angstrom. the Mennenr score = 8.6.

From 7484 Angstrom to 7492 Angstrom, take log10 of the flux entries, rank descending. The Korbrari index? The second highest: 1.15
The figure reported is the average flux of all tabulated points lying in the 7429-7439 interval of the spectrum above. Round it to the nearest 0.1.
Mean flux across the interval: 14.3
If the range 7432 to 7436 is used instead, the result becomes 14.8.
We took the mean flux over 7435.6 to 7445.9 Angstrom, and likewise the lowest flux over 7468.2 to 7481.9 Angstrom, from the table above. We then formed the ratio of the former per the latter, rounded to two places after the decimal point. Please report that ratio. 1.03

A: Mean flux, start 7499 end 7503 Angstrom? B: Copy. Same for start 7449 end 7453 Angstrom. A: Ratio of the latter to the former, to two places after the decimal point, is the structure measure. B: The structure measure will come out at 0.98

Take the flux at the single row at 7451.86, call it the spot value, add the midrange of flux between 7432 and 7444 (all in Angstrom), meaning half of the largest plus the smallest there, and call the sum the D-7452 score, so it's 28.0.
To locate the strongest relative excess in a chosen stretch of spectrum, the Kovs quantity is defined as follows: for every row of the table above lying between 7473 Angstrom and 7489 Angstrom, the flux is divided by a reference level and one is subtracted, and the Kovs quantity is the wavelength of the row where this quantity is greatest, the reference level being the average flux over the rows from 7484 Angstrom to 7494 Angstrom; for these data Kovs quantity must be 7477.64 Angstrom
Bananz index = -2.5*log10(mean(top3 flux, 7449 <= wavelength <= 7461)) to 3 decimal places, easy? -2.897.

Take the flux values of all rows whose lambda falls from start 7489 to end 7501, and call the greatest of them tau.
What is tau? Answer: 14.36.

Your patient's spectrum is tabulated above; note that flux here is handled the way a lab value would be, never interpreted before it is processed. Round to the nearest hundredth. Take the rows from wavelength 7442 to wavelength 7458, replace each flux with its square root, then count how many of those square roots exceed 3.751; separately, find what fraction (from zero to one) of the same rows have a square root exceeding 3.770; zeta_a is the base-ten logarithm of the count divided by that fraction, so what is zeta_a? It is 1.18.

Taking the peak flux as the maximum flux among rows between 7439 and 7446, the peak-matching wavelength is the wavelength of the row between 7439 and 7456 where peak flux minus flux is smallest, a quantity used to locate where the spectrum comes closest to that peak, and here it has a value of 7441.57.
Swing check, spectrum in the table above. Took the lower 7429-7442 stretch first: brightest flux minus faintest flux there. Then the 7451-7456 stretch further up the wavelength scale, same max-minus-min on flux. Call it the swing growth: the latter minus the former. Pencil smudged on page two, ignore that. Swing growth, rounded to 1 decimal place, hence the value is -2.1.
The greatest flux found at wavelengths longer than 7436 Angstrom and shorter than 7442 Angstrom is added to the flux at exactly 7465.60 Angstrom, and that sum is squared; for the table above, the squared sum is 813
